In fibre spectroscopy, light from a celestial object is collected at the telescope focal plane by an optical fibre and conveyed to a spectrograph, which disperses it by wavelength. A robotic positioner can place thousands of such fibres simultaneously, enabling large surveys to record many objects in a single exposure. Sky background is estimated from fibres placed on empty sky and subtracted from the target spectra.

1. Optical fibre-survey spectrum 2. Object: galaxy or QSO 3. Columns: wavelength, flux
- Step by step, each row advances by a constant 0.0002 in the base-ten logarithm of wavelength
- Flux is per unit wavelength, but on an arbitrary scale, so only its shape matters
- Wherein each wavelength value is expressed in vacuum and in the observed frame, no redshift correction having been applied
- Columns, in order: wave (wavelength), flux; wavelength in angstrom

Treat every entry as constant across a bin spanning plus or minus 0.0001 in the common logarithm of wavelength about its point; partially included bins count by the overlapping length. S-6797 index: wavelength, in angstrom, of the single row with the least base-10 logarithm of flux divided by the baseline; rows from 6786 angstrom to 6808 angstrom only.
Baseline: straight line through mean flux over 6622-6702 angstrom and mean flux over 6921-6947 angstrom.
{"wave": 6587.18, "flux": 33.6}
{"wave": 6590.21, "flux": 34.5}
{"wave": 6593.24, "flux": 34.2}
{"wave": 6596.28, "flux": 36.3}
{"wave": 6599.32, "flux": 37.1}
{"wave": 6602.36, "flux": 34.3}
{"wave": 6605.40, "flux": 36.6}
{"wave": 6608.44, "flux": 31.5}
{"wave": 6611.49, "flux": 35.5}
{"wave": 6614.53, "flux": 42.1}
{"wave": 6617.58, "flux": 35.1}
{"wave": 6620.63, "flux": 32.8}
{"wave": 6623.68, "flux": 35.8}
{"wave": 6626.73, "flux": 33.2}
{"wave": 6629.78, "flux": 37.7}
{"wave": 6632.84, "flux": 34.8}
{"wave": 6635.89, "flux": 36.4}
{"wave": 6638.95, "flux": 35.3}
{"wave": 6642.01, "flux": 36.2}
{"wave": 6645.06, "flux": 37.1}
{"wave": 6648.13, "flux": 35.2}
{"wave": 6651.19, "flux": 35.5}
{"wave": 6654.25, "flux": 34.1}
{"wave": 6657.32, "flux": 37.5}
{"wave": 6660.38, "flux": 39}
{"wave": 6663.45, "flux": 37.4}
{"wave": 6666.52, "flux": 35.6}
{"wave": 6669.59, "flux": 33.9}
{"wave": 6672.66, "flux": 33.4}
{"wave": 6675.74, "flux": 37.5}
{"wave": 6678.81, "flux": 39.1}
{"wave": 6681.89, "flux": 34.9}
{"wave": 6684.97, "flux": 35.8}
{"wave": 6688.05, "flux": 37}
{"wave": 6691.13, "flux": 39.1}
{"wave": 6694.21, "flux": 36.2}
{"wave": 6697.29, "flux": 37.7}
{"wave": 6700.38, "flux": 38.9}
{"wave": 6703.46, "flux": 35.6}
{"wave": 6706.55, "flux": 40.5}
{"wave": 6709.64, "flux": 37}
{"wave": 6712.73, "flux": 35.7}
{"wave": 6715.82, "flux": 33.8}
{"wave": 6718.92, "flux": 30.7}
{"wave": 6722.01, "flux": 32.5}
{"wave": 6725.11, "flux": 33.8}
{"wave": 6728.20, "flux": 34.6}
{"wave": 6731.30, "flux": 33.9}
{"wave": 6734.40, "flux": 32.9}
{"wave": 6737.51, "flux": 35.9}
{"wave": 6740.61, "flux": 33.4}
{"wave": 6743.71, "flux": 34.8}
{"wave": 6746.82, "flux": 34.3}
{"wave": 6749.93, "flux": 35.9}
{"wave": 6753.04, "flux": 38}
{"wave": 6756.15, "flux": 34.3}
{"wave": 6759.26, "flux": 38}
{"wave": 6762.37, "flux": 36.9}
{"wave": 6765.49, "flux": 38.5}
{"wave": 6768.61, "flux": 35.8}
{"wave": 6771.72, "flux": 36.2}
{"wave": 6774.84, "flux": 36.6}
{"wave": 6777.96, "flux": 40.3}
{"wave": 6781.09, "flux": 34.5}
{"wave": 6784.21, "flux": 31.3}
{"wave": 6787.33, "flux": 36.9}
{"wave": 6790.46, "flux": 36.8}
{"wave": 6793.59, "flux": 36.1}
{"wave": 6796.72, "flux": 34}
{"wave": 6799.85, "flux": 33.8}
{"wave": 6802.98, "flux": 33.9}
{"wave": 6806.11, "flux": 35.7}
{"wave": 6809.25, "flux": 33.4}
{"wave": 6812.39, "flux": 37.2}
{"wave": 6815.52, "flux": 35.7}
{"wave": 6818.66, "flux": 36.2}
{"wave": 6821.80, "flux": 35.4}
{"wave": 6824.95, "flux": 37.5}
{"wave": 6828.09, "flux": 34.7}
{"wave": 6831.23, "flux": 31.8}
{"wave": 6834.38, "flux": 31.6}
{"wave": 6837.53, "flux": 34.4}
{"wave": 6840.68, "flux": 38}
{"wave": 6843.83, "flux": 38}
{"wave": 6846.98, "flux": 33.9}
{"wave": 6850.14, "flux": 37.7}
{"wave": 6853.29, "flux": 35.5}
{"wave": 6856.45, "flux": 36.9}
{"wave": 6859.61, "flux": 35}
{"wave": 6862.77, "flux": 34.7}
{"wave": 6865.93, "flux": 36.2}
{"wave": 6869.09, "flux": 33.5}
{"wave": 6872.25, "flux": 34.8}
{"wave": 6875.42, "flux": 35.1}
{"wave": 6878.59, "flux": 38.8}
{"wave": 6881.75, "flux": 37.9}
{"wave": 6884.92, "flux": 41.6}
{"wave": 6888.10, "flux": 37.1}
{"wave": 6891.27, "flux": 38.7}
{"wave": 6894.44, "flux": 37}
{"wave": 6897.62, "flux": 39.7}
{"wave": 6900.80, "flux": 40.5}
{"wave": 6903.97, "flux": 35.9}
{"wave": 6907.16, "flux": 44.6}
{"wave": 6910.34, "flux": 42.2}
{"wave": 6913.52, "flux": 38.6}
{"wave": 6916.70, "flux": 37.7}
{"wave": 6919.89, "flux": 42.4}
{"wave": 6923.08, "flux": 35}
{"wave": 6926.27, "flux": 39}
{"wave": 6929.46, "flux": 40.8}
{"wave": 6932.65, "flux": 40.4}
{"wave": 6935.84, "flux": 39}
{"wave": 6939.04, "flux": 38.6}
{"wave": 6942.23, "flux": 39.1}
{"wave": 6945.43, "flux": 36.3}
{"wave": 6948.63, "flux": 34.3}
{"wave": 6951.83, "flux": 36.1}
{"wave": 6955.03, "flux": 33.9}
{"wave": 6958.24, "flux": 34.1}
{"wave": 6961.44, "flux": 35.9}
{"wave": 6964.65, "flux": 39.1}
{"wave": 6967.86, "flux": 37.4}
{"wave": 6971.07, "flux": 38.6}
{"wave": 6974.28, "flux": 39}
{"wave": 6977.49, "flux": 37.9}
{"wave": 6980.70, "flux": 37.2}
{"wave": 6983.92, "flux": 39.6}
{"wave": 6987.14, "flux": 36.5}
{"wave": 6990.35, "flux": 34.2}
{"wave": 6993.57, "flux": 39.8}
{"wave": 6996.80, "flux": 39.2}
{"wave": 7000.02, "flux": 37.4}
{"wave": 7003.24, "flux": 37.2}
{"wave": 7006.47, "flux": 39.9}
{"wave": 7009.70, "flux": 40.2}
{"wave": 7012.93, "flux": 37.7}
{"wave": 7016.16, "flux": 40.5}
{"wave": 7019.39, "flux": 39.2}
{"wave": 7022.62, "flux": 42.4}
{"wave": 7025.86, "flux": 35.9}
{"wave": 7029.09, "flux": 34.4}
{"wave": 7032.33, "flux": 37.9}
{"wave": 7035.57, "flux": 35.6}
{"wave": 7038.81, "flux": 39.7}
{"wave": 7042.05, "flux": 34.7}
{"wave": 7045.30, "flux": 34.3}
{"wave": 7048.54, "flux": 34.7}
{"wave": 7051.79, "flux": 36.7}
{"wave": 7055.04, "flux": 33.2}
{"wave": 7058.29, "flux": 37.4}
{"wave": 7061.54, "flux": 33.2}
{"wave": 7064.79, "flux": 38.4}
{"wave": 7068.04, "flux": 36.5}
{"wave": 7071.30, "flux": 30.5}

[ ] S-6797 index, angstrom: 6799.85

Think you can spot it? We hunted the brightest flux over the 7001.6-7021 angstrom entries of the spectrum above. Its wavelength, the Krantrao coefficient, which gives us 7016.16 angstrom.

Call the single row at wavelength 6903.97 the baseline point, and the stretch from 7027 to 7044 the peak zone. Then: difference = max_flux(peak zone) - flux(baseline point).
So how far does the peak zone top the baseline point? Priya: 4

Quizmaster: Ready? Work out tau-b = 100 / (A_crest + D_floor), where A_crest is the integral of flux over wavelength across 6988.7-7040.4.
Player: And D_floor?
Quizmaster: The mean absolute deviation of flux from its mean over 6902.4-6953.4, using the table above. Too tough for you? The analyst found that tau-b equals 0.0506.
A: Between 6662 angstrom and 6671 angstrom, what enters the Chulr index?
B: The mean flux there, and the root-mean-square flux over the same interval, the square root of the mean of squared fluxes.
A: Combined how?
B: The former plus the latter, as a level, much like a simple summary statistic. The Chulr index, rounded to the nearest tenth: 71.3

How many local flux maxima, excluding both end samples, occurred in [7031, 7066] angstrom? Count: 3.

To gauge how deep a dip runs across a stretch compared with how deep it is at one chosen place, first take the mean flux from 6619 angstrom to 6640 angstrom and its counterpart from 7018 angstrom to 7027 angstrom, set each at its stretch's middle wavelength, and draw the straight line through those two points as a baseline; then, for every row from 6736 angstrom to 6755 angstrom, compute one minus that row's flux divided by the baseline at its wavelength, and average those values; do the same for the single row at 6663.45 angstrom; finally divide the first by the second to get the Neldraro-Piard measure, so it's -0.5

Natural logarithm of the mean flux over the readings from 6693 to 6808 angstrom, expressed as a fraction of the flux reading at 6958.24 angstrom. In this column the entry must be 0.042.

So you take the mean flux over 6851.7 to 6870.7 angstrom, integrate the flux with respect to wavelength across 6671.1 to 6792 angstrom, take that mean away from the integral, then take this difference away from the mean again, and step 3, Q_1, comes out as -4266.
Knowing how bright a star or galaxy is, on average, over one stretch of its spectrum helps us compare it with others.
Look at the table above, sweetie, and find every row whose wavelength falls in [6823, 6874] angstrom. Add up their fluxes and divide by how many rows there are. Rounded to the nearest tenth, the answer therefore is 35.3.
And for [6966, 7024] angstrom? 38.5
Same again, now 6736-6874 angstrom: 35.5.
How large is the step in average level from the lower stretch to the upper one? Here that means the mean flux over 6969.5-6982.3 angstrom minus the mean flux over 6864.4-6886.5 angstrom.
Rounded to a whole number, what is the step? 1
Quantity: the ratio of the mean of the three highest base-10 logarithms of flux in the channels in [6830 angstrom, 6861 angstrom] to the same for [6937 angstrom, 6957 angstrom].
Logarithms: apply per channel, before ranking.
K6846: 0.999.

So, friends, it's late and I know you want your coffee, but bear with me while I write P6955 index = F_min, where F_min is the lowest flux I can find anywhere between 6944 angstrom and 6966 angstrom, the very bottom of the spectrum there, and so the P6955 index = 33.9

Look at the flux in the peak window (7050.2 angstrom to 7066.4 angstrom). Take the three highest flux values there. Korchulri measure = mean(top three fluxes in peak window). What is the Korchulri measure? 37.5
